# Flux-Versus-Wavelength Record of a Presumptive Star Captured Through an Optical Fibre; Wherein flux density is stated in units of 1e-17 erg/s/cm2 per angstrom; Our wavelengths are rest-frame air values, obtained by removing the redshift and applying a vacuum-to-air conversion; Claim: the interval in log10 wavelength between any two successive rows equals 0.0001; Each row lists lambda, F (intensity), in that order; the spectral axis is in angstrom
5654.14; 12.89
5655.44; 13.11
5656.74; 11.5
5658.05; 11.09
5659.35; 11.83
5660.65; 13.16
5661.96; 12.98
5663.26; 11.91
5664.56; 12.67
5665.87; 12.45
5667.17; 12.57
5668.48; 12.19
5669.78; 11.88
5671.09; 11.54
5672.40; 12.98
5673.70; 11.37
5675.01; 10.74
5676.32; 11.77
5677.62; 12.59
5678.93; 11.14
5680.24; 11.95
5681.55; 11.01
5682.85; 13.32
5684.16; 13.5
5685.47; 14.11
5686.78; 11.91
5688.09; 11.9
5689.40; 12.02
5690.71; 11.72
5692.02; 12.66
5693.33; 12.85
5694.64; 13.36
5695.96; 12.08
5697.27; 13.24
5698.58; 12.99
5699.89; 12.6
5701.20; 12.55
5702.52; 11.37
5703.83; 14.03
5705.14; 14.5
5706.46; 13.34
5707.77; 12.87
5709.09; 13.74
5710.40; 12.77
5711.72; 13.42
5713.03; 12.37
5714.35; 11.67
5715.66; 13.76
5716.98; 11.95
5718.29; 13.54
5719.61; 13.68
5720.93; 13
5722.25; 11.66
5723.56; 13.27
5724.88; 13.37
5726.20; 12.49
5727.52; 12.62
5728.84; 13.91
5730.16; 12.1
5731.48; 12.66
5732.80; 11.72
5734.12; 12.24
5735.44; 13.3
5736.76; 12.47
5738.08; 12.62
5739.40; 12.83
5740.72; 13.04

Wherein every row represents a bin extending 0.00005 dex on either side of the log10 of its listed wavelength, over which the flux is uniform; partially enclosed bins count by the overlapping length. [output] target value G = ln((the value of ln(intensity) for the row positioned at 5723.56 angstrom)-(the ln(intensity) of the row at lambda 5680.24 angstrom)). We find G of -2.3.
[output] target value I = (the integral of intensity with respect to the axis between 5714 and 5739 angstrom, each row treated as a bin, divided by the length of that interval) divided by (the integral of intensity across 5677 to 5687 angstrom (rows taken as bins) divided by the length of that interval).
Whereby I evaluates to 1.02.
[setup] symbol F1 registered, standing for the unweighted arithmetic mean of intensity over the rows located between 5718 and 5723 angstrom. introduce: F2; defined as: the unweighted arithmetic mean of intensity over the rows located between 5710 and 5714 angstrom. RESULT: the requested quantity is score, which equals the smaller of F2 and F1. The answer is 12.9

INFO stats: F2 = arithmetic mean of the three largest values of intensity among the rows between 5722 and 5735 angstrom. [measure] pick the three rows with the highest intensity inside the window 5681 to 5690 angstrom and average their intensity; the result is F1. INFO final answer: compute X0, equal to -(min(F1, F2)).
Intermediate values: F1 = 13.6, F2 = 13.5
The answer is -13.5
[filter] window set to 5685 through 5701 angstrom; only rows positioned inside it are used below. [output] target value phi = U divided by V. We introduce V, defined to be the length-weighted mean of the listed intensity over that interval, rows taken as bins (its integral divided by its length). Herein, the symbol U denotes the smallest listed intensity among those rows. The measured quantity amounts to 0.93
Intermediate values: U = 11.72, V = 12.6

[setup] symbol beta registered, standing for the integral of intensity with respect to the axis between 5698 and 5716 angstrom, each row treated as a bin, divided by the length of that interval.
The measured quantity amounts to 13.0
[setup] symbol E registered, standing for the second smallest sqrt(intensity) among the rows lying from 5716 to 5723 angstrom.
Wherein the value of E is 3.46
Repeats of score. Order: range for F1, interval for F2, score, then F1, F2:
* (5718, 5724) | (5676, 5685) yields 12.2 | 13.0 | 12.2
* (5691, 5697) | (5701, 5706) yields 12.7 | 12.7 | 13.1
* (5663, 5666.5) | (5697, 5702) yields 12.3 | 12.3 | 12.8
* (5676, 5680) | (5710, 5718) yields 11.8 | 11.8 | 12.7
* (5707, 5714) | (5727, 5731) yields 12.9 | 13.0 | 12.9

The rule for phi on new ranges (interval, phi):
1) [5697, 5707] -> 0.87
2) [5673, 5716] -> 0.85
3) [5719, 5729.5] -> 0.90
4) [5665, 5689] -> 0.88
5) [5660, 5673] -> 0.93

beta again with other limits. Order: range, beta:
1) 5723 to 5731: 12.9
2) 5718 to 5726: 13.0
